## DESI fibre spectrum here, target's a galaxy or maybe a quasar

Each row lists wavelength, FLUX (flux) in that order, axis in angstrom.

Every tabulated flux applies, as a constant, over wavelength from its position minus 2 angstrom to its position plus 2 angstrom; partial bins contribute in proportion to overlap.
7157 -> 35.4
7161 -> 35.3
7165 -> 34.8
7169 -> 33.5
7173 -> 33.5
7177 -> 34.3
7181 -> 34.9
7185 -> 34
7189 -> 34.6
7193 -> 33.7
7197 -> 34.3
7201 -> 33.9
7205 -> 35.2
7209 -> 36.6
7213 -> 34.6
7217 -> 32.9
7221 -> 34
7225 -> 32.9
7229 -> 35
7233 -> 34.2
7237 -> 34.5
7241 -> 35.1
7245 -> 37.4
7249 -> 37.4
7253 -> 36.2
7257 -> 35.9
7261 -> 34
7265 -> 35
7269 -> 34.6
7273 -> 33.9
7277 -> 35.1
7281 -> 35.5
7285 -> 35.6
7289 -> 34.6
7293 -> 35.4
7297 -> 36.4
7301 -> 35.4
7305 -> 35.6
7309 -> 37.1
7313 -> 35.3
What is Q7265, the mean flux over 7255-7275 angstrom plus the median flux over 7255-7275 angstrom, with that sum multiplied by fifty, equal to 3464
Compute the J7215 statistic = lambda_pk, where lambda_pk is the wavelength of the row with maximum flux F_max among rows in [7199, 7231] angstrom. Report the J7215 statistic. 7209 angstrom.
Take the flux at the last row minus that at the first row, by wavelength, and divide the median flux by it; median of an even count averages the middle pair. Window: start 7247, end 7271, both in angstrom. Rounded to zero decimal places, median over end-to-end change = -13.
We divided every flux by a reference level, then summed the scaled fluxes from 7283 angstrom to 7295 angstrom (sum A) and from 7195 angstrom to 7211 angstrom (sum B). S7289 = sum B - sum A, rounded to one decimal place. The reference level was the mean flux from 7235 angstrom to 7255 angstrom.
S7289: 1.0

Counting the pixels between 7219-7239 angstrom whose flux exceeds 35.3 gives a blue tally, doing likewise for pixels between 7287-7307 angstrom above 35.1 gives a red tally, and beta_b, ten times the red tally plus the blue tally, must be 40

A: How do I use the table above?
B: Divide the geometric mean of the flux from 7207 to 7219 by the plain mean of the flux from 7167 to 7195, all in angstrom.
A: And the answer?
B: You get 1.02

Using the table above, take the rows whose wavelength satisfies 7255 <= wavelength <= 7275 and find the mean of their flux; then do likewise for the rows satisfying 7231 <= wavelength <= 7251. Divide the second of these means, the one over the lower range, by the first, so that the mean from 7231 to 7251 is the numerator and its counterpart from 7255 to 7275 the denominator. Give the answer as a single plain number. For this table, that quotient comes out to 1.03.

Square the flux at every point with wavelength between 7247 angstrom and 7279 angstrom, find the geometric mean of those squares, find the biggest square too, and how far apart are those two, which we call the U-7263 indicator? 157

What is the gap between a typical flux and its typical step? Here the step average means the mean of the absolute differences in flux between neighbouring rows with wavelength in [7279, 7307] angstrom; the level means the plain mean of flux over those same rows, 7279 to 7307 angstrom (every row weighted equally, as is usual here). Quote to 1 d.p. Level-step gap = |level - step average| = 34.8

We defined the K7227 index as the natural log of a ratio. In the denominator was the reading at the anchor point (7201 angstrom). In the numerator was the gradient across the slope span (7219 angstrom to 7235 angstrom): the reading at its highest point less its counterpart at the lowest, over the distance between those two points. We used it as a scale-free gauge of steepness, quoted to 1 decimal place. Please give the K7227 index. -7.6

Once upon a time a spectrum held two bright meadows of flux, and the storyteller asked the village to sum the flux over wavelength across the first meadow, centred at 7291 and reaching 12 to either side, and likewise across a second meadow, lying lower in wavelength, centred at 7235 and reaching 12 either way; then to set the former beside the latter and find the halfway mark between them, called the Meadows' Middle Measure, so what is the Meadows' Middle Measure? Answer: 844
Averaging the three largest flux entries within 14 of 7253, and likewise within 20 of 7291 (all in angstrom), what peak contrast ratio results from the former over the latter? 1.017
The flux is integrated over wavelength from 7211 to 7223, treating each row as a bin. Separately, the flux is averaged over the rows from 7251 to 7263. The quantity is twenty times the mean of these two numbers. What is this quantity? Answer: 4414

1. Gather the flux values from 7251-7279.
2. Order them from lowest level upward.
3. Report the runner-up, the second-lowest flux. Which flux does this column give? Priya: 34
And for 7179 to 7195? 34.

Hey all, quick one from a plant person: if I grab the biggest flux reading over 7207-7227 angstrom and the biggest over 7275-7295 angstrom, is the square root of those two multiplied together 36.1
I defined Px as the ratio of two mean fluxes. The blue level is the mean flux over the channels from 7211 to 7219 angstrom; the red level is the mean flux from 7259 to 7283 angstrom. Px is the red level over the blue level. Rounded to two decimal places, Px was 1.03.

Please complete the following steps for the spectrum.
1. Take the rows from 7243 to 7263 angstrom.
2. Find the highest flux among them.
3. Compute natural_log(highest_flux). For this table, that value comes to 3.62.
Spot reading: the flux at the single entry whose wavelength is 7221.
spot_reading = 34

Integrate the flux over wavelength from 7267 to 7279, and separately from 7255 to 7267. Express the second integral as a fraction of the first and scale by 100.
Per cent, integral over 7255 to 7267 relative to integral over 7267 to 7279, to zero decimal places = 101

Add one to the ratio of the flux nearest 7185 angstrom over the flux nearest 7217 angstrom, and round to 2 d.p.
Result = 2.03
